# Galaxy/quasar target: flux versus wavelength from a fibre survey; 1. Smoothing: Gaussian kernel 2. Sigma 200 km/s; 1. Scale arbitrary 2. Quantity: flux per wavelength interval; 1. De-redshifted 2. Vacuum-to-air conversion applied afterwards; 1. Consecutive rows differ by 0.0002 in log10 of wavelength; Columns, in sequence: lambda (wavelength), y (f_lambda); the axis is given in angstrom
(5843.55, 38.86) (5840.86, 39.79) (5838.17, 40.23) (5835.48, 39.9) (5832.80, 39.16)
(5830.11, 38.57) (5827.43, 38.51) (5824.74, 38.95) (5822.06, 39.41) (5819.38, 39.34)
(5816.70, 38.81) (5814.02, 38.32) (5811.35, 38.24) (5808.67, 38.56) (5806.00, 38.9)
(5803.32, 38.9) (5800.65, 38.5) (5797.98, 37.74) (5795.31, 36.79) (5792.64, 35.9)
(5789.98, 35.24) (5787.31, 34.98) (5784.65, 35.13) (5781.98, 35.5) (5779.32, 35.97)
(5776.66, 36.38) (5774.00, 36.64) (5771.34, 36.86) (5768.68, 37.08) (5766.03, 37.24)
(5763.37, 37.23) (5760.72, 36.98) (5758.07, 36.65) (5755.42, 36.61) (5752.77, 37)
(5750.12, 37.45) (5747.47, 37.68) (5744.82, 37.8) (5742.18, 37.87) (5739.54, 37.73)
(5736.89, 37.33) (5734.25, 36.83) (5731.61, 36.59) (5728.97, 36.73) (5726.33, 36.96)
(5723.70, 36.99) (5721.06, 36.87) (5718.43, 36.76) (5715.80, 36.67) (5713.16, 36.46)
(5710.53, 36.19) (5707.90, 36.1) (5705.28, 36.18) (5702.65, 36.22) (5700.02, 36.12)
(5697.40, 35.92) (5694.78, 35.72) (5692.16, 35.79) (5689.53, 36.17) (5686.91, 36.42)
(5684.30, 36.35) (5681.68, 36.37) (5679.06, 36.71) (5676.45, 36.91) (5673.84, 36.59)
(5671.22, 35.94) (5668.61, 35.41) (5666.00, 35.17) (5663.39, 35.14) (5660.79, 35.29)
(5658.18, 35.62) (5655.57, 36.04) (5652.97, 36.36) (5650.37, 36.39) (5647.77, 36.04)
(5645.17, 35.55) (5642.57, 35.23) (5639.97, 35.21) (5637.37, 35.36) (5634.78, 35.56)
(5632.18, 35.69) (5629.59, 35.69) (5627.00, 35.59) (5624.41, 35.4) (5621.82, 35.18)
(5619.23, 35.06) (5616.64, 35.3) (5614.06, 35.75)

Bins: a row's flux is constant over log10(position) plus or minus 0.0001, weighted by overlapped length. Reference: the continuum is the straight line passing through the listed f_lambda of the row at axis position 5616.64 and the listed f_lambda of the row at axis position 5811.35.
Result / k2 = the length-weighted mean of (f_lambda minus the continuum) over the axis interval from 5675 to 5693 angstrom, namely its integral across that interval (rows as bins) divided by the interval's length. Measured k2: 0.1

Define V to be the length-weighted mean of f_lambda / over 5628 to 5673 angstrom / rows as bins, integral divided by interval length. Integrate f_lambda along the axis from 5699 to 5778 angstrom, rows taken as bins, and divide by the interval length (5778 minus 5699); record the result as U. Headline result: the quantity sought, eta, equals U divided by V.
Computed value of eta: 1.03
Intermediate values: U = 36.9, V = 35.6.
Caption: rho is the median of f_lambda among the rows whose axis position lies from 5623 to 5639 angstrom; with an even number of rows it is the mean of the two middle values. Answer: 35.6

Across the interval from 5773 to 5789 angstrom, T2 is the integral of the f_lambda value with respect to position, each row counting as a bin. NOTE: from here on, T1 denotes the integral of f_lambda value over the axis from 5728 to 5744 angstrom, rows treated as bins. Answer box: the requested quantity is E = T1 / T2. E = 1.04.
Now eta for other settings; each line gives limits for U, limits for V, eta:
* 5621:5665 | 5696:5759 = 0.97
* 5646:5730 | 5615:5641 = 1.02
